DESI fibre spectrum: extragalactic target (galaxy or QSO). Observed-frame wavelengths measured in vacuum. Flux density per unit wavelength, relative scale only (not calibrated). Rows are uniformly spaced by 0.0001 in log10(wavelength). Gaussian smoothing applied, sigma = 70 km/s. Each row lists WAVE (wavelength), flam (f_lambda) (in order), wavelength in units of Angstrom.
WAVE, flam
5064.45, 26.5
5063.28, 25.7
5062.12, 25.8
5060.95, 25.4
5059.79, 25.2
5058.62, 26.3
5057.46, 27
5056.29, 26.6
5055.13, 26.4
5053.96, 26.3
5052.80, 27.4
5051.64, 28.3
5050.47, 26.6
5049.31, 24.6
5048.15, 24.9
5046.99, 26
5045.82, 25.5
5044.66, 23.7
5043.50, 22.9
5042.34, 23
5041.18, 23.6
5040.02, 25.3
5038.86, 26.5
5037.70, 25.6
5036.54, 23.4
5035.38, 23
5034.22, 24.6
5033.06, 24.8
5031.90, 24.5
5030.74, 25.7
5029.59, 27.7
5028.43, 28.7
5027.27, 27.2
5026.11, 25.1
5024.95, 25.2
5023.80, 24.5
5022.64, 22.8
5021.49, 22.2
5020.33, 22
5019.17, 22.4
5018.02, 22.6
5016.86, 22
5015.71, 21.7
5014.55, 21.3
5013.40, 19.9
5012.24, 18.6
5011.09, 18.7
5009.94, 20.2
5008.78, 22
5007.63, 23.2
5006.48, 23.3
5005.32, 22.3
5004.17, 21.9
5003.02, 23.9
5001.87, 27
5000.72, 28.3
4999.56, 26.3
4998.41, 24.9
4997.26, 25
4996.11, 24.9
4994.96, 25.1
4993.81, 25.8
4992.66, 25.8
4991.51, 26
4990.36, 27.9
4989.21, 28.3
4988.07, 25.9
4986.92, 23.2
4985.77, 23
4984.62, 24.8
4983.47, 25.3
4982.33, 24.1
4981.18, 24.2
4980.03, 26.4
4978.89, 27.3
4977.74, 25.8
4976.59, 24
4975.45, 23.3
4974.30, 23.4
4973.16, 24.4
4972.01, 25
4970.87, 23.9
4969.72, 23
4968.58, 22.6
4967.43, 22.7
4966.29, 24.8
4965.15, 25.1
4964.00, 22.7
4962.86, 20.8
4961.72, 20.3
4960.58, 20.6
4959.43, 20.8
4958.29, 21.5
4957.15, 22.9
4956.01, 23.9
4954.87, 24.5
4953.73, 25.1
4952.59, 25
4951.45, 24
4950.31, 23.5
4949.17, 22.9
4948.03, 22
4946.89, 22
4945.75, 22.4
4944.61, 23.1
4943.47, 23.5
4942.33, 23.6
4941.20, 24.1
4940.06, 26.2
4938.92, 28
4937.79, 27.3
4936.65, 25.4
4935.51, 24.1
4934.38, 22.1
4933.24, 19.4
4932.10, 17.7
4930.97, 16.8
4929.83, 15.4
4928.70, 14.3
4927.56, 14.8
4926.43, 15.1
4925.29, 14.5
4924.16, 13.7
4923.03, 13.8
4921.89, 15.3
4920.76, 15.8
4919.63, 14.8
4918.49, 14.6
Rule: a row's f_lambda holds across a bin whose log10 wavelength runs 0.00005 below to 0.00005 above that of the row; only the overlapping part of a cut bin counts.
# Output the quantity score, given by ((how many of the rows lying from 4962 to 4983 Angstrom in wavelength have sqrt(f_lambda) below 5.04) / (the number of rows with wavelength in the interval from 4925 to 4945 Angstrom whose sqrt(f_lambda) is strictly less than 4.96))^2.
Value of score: 1.15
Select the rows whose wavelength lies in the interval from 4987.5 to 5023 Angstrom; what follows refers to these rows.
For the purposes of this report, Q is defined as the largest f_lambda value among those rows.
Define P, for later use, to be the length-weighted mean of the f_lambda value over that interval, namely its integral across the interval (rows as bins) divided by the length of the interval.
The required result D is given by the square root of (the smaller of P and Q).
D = 4.9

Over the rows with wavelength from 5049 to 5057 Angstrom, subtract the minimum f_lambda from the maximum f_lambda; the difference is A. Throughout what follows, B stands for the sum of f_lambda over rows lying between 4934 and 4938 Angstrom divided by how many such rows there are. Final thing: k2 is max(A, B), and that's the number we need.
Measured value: 24.7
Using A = 3.7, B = 25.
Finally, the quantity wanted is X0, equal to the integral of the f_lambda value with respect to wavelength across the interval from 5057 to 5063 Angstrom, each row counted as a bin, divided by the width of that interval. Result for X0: 25.9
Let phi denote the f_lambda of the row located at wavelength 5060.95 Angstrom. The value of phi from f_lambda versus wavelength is 25.4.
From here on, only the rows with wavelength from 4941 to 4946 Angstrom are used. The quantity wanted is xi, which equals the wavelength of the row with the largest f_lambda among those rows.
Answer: 4941.20 Angstrom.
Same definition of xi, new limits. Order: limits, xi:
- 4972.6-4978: 4977.74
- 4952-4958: 4953.73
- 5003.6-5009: 5006.48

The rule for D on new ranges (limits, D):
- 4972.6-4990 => 5.0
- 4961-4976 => 4.8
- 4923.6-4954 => 4.6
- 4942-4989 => 4.9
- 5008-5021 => 4.6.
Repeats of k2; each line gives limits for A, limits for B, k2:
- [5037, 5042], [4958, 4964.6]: 21.1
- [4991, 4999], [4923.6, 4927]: 14.4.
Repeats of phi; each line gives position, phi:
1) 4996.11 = 24.9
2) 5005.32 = 22.3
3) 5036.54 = 23.4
